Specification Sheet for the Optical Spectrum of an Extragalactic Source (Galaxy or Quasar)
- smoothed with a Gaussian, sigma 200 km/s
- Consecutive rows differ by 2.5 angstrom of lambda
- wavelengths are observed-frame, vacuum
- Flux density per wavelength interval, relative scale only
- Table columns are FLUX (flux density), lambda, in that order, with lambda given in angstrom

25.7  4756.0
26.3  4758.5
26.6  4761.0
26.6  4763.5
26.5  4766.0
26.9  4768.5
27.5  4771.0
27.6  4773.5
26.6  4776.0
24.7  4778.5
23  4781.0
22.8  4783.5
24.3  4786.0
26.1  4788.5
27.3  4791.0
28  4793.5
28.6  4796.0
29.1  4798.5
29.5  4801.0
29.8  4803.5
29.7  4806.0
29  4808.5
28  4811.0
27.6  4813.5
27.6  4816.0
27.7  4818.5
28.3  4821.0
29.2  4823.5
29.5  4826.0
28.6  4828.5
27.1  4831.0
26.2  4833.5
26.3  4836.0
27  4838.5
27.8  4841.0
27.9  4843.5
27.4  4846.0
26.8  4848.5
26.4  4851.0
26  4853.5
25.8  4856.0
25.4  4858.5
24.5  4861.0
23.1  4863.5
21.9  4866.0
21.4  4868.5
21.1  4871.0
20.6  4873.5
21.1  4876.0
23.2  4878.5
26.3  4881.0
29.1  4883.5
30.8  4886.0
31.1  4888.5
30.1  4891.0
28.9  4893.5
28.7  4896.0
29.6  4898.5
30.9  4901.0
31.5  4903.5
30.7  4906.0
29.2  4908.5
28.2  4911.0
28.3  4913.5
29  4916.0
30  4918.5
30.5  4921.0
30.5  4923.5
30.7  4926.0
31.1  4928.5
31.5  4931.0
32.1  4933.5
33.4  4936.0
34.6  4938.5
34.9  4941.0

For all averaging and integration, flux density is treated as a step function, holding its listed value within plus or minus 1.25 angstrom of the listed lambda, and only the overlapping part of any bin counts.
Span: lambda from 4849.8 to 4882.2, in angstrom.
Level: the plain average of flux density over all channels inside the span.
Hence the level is 23.6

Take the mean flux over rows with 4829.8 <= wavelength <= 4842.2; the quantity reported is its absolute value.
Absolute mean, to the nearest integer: 27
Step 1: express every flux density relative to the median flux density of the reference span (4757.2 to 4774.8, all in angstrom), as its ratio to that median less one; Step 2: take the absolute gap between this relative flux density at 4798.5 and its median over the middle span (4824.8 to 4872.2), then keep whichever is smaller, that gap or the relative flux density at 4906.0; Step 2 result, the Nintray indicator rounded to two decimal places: 0.11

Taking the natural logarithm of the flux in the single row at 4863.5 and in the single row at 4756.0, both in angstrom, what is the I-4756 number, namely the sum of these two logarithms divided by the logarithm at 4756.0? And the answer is 1.97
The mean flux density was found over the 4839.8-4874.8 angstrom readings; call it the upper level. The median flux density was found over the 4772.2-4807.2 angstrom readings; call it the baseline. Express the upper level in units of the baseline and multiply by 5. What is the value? 4.5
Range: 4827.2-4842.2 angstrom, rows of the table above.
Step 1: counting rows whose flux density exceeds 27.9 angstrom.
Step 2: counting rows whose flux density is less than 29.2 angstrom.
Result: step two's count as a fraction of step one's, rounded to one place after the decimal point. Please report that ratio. 6.0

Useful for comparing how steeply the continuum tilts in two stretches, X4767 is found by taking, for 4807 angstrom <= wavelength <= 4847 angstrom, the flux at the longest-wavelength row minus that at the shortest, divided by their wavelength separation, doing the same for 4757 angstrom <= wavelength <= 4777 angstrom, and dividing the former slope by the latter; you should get -2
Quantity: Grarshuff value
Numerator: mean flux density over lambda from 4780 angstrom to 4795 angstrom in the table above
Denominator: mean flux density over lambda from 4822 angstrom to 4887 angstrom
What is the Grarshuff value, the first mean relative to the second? 0.98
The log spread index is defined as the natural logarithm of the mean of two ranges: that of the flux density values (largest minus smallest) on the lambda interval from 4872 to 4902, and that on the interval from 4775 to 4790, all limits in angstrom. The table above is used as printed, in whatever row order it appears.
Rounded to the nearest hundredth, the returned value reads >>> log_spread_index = 1.97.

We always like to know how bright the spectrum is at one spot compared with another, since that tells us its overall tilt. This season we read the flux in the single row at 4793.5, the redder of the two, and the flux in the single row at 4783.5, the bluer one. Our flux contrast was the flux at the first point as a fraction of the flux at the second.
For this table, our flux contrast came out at 1.23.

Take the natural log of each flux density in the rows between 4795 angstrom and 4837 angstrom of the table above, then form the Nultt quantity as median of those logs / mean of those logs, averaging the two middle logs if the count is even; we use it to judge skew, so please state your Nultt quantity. 1.00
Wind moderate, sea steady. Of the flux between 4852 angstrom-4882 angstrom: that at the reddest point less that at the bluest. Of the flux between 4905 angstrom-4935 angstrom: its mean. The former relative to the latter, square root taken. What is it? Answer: 0.10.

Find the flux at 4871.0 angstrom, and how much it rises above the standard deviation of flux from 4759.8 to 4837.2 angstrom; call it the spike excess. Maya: 19.3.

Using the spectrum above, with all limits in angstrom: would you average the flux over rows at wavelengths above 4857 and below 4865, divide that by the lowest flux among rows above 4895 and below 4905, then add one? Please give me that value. 1.85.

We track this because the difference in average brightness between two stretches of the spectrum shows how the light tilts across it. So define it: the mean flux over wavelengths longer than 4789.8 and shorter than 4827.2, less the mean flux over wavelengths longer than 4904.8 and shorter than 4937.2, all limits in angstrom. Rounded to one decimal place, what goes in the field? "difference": -1.8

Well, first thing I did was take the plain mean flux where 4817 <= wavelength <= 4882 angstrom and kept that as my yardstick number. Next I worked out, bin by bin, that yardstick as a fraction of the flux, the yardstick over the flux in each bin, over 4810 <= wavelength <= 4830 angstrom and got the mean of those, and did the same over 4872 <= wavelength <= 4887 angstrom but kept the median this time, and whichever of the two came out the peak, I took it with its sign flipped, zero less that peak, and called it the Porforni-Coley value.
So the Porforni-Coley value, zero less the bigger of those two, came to -1.040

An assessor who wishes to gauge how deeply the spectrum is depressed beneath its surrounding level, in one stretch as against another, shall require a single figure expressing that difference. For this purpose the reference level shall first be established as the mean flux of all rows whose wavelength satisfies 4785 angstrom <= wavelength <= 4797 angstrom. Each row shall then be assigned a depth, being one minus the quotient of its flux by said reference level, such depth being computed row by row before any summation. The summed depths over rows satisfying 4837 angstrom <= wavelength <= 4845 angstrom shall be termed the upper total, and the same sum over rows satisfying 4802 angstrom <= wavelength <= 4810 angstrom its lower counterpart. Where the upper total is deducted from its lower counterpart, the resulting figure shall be -0.2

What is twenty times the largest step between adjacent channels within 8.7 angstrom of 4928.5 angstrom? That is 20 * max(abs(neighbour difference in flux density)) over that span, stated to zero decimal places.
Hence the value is 26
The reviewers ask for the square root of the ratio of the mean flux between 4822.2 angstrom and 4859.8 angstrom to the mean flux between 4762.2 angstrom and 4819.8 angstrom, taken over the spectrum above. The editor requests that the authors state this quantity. 1.00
